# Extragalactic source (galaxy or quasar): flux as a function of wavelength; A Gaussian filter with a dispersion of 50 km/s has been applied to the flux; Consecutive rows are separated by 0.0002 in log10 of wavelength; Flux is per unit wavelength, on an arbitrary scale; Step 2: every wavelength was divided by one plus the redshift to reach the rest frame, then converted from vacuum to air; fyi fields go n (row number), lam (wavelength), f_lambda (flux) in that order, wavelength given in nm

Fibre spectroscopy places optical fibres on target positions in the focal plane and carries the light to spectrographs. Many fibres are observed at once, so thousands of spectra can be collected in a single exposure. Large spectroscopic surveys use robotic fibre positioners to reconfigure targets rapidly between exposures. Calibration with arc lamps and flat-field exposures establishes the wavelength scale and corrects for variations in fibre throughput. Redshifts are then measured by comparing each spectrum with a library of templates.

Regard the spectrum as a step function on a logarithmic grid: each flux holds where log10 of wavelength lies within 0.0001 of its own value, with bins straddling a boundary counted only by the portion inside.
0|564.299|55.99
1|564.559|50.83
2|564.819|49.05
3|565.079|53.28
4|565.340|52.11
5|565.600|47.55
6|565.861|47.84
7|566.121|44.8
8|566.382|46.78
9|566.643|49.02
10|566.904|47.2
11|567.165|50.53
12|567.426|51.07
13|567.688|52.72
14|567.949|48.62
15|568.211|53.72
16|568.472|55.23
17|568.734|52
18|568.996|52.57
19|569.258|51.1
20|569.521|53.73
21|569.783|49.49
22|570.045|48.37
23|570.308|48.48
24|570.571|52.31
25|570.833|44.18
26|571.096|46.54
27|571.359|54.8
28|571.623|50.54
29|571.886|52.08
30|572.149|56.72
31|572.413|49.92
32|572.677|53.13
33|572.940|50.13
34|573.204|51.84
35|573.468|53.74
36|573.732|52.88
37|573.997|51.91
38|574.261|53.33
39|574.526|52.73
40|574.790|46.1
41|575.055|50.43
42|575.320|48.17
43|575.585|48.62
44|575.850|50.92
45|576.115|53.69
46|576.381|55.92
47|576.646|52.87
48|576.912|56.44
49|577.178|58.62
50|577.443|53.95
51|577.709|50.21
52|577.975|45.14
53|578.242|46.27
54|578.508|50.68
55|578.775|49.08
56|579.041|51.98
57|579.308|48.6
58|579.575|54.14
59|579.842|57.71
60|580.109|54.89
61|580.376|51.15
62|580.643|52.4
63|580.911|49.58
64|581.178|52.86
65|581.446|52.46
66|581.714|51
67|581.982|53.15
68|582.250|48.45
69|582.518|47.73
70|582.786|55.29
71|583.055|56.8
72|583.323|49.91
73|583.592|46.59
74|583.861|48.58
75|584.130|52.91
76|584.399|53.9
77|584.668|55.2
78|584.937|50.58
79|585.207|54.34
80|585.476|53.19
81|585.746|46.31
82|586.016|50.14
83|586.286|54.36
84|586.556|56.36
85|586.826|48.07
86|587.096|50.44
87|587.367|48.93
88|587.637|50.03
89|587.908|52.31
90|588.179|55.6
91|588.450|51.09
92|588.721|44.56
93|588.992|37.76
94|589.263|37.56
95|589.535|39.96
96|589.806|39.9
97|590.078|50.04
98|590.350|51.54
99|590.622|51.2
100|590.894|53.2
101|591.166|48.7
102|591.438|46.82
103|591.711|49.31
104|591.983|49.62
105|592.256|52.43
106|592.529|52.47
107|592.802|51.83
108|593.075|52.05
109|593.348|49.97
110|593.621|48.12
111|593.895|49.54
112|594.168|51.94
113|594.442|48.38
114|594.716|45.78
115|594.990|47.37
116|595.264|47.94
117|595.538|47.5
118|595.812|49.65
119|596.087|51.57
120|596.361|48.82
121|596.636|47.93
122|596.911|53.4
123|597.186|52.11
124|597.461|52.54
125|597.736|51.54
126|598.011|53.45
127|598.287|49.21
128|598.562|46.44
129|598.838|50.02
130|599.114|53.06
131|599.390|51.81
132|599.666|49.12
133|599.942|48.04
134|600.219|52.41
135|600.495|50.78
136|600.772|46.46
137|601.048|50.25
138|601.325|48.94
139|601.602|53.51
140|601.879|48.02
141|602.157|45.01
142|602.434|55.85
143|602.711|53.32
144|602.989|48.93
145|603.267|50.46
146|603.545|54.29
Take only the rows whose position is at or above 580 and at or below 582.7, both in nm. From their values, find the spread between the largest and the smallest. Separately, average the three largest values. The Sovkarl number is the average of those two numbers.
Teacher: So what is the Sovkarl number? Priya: 30.4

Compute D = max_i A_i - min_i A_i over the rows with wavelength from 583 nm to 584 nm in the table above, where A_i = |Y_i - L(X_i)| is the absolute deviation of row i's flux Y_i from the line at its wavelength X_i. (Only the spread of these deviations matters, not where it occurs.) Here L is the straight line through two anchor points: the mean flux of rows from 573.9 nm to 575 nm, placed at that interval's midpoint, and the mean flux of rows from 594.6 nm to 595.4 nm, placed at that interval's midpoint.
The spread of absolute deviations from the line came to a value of 6.9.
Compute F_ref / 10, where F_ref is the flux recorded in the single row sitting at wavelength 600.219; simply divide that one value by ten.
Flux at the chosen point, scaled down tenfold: 5.24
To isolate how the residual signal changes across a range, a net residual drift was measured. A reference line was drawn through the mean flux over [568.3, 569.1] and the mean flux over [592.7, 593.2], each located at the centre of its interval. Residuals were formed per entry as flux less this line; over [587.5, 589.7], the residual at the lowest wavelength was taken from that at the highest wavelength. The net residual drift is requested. -10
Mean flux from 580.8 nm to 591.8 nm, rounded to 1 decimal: 49.9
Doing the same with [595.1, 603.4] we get 50.3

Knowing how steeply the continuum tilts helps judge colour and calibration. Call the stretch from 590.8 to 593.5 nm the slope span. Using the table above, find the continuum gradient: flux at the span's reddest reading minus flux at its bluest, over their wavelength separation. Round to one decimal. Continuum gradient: -1.3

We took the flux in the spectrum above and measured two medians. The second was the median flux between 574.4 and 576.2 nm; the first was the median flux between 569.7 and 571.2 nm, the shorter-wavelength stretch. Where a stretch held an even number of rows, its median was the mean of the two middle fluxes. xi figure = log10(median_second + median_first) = 1.995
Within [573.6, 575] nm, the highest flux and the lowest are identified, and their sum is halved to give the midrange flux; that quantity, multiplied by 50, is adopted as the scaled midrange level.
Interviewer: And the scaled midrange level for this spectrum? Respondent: 2486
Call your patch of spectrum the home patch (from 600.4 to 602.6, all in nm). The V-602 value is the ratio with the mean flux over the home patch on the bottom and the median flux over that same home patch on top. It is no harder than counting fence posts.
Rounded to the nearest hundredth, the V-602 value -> 0.99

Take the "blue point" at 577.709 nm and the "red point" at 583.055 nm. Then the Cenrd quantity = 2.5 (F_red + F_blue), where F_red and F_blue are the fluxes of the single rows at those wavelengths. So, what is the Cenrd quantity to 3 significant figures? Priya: 268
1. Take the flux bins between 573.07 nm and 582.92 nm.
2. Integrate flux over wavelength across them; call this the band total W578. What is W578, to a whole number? 510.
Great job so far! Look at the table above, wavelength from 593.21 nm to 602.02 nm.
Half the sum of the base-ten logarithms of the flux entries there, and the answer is 27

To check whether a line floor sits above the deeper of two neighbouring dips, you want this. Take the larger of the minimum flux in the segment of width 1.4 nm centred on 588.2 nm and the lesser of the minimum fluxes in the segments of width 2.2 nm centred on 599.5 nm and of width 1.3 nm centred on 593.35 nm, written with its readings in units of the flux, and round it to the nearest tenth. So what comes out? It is 46.4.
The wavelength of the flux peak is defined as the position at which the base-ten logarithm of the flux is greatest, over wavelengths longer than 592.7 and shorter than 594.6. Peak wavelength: 593.075 nm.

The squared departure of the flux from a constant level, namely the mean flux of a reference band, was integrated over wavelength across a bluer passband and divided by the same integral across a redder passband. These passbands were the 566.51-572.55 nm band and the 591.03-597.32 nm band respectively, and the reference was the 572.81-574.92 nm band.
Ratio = 1.1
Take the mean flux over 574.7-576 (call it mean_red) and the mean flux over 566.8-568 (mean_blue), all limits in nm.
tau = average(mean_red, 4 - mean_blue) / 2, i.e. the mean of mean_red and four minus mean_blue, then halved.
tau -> 0.70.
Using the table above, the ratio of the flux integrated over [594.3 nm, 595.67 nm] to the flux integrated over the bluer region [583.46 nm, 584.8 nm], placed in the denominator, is 0.94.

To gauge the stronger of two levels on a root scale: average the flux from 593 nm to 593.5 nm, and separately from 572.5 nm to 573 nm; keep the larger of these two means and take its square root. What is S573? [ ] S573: 7.19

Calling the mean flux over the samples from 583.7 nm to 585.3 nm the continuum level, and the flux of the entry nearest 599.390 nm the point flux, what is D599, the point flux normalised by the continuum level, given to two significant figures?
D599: 0.99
